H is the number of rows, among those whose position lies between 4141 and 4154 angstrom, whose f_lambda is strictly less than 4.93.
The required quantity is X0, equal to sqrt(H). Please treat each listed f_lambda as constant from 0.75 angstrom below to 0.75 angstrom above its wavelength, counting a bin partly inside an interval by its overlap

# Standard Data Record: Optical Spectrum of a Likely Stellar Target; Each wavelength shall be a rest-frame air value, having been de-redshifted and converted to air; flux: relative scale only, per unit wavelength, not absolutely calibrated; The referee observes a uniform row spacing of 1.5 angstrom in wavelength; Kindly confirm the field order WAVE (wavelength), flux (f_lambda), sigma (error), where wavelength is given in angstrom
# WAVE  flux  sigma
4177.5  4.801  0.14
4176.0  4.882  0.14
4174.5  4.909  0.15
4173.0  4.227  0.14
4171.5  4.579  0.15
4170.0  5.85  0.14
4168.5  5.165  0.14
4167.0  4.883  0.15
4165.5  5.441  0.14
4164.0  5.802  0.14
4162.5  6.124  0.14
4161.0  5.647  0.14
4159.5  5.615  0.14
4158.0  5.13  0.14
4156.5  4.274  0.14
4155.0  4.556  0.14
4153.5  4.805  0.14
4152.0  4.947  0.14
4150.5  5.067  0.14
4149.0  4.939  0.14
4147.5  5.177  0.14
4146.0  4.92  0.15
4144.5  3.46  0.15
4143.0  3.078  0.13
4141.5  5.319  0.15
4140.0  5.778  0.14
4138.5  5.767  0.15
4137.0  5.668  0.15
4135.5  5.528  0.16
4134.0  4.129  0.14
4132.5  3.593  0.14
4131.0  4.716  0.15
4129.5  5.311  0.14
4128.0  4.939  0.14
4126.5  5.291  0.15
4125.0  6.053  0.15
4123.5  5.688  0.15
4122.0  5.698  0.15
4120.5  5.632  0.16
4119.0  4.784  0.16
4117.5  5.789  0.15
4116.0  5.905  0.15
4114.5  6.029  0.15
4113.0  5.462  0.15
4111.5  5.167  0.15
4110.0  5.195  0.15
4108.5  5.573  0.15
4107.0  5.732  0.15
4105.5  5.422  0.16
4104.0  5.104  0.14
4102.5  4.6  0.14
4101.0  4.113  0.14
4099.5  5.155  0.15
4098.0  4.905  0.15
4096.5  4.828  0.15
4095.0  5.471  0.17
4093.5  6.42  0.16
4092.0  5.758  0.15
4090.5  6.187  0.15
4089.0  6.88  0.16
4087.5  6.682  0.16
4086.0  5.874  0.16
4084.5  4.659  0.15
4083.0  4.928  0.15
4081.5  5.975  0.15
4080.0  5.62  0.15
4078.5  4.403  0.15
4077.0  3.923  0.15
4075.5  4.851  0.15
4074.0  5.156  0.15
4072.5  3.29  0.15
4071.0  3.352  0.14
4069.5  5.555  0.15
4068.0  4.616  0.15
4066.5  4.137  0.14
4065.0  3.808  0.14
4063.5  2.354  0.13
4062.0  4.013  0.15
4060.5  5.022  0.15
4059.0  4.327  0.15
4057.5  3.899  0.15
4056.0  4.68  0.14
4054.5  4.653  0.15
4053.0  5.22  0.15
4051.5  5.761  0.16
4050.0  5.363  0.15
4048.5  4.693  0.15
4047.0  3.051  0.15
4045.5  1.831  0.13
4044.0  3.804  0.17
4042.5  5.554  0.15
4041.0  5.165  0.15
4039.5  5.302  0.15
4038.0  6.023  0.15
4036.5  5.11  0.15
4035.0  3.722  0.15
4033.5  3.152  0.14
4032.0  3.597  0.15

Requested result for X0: 2.0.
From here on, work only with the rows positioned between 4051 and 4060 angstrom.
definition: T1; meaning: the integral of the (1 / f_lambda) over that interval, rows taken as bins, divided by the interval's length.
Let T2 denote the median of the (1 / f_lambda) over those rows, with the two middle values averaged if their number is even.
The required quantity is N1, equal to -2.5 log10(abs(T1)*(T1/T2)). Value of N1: 1.67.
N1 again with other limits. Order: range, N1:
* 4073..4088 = 1.75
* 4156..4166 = 1.79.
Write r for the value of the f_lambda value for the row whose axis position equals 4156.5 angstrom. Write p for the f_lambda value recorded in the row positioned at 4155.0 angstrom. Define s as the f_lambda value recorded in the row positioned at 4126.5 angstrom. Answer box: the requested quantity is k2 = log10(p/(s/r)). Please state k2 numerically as 0.57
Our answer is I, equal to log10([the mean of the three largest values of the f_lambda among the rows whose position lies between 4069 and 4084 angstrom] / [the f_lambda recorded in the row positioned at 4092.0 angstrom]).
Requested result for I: -0.003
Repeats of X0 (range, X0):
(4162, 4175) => 2.0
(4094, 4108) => 2.0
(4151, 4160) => 1.7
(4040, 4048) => 1.7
